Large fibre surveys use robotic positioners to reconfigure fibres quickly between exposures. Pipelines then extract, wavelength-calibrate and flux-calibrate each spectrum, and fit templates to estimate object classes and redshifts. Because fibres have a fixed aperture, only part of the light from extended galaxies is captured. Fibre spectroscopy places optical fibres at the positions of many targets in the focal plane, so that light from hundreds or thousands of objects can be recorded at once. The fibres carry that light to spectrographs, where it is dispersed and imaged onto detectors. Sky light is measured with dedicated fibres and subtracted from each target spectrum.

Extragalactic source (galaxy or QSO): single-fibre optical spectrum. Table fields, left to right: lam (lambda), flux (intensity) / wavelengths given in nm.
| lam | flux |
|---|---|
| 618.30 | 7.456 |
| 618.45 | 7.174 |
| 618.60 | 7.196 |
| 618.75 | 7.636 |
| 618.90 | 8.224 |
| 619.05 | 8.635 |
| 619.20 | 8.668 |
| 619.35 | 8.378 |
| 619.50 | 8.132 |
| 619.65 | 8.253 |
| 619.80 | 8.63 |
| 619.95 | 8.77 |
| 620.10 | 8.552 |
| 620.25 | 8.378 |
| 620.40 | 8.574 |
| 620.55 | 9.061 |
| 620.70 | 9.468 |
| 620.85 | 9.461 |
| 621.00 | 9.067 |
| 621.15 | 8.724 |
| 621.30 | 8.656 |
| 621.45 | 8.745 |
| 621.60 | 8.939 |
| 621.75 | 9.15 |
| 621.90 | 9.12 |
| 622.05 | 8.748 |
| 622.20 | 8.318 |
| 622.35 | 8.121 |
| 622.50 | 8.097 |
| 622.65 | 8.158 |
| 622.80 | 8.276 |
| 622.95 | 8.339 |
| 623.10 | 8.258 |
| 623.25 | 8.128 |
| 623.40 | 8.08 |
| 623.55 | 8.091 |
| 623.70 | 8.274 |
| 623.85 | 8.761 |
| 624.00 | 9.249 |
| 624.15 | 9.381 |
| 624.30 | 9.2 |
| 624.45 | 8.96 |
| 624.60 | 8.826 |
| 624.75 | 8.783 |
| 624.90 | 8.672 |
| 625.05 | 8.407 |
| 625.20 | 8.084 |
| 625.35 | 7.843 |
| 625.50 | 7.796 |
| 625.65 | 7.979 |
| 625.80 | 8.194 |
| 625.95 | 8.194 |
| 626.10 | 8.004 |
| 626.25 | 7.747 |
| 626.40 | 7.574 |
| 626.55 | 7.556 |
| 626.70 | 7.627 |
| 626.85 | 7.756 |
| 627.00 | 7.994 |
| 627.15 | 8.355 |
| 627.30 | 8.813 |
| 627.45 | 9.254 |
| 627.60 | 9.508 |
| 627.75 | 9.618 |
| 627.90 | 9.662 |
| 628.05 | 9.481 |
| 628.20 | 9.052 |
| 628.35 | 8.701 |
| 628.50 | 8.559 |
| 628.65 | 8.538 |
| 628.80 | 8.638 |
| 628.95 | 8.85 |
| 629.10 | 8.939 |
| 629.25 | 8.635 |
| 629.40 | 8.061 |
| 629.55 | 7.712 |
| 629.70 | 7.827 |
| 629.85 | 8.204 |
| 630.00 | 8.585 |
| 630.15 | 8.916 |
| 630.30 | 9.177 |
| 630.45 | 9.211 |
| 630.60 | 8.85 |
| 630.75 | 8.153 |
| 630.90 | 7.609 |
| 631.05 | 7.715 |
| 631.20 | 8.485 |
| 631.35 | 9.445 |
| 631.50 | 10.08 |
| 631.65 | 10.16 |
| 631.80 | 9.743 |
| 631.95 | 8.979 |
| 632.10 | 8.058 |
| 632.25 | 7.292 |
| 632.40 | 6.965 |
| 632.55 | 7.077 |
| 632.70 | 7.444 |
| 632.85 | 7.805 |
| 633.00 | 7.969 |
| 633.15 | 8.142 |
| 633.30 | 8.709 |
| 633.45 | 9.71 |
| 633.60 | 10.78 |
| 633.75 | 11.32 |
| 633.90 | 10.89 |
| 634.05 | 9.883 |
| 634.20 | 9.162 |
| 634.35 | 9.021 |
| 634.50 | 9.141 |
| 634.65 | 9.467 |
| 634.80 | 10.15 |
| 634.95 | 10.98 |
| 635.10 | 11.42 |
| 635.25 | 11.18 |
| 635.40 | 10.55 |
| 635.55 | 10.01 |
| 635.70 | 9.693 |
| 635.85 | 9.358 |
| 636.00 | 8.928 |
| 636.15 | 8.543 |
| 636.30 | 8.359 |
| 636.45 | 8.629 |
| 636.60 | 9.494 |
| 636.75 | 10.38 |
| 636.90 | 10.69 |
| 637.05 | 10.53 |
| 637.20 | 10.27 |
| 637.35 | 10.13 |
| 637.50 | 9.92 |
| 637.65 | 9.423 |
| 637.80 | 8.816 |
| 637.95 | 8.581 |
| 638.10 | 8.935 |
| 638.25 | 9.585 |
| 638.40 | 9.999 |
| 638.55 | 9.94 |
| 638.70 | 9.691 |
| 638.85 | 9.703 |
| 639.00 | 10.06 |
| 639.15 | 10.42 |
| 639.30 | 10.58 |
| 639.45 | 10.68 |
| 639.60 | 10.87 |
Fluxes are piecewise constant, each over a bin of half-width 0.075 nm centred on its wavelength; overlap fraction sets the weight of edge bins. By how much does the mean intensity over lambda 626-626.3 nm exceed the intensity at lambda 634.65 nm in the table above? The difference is -1.6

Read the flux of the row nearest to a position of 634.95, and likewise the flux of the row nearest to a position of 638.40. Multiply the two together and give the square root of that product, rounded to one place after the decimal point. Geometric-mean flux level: 10.5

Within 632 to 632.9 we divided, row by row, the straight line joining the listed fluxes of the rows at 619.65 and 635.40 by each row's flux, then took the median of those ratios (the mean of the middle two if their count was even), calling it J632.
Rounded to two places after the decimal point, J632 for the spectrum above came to 1.37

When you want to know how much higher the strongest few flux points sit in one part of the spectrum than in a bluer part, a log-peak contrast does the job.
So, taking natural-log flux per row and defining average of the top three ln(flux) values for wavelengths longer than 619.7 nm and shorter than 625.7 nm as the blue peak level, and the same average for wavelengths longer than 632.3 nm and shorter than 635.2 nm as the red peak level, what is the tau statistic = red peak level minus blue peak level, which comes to 0.17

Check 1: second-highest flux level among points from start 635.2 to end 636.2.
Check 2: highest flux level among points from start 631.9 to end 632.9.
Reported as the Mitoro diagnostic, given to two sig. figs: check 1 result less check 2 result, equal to 1.6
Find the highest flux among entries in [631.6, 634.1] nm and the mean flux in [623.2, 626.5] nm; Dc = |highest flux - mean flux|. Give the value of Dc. 2.95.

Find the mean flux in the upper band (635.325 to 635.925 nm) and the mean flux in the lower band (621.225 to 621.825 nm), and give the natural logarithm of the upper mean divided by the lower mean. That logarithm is 0.11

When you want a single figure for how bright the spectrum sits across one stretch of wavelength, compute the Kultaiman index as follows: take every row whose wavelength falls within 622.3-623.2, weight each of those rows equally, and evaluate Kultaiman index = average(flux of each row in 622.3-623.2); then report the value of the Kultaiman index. 8.2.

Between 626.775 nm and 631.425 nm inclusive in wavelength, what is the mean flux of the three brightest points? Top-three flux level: 9.6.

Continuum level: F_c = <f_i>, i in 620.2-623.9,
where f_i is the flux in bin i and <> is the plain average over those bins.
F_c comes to 8.60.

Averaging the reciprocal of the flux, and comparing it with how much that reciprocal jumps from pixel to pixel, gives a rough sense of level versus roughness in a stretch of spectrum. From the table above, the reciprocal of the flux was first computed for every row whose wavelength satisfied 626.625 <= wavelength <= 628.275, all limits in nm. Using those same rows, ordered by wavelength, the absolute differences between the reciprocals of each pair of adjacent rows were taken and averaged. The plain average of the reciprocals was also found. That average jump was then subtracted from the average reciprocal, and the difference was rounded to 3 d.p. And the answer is 0.111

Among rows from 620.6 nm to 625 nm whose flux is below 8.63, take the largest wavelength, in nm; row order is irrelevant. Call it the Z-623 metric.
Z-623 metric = 623.70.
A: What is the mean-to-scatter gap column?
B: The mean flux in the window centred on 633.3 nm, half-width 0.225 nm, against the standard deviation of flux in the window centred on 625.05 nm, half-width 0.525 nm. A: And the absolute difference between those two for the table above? 8.4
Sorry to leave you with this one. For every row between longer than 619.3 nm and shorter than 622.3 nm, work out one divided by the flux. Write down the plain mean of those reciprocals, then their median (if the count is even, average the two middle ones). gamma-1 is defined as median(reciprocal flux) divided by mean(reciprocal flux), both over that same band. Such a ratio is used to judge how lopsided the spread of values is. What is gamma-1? 1.00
